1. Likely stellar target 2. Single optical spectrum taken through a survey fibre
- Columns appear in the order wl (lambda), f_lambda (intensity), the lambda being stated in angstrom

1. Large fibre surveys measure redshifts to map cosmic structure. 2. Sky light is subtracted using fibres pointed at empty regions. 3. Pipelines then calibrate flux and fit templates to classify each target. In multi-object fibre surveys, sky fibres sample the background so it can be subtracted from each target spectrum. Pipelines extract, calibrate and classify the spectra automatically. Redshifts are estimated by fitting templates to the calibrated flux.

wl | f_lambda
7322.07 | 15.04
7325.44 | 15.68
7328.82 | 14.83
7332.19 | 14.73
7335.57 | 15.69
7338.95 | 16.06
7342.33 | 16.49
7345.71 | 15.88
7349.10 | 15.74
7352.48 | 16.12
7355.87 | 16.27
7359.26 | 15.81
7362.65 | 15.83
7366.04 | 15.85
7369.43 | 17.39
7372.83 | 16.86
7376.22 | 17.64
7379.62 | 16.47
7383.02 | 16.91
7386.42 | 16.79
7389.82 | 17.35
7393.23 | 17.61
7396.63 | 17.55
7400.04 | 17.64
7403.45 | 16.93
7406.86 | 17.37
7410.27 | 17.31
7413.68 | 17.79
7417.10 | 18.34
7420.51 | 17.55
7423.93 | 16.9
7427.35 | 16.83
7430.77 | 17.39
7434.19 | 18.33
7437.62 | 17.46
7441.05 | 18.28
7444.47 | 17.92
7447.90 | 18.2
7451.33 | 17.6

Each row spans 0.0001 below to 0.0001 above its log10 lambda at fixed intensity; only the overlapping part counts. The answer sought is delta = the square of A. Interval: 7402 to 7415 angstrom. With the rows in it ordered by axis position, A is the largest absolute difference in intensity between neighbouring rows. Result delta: 0.2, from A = 0.5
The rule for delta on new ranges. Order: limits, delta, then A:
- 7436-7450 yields 0.7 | 0.8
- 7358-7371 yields 2.4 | 1.5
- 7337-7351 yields 0.4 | 0.6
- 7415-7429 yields 0.6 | 0.8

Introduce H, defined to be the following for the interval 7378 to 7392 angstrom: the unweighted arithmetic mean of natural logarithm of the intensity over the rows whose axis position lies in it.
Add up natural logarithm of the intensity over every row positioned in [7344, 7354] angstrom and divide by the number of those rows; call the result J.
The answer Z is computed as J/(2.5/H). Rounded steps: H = 2.83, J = 2.77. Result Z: 3.13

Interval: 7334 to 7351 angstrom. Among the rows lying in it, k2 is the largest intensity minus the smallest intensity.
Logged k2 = 0.80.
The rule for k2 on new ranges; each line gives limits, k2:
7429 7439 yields 0.94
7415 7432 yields 1.51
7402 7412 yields 0.44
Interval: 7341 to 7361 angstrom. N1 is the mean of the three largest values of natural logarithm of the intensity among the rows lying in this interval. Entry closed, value 2.791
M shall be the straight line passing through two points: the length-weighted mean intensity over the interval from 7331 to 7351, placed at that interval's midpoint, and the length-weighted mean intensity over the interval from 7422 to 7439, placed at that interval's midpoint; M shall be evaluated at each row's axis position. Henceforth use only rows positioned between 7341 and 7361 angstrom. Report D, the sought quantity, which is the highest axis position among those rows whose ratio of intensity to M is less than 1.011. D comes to 7359.26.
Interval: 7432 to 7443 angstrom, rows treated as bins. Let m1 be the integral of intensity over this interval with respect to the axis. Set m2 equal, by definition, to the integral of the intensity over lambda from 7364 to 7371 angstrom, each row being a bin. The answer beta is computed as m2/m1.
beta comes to 0.59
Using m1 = 198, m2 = 116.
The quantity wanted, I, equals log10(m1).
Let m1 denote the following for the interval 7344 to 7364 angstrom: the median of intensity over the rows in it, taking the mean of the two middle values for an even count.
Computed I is 1.200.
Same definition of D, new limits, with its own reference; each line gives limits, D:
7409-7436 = 7430.77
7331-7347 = 7345.71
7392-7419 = 7403.45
